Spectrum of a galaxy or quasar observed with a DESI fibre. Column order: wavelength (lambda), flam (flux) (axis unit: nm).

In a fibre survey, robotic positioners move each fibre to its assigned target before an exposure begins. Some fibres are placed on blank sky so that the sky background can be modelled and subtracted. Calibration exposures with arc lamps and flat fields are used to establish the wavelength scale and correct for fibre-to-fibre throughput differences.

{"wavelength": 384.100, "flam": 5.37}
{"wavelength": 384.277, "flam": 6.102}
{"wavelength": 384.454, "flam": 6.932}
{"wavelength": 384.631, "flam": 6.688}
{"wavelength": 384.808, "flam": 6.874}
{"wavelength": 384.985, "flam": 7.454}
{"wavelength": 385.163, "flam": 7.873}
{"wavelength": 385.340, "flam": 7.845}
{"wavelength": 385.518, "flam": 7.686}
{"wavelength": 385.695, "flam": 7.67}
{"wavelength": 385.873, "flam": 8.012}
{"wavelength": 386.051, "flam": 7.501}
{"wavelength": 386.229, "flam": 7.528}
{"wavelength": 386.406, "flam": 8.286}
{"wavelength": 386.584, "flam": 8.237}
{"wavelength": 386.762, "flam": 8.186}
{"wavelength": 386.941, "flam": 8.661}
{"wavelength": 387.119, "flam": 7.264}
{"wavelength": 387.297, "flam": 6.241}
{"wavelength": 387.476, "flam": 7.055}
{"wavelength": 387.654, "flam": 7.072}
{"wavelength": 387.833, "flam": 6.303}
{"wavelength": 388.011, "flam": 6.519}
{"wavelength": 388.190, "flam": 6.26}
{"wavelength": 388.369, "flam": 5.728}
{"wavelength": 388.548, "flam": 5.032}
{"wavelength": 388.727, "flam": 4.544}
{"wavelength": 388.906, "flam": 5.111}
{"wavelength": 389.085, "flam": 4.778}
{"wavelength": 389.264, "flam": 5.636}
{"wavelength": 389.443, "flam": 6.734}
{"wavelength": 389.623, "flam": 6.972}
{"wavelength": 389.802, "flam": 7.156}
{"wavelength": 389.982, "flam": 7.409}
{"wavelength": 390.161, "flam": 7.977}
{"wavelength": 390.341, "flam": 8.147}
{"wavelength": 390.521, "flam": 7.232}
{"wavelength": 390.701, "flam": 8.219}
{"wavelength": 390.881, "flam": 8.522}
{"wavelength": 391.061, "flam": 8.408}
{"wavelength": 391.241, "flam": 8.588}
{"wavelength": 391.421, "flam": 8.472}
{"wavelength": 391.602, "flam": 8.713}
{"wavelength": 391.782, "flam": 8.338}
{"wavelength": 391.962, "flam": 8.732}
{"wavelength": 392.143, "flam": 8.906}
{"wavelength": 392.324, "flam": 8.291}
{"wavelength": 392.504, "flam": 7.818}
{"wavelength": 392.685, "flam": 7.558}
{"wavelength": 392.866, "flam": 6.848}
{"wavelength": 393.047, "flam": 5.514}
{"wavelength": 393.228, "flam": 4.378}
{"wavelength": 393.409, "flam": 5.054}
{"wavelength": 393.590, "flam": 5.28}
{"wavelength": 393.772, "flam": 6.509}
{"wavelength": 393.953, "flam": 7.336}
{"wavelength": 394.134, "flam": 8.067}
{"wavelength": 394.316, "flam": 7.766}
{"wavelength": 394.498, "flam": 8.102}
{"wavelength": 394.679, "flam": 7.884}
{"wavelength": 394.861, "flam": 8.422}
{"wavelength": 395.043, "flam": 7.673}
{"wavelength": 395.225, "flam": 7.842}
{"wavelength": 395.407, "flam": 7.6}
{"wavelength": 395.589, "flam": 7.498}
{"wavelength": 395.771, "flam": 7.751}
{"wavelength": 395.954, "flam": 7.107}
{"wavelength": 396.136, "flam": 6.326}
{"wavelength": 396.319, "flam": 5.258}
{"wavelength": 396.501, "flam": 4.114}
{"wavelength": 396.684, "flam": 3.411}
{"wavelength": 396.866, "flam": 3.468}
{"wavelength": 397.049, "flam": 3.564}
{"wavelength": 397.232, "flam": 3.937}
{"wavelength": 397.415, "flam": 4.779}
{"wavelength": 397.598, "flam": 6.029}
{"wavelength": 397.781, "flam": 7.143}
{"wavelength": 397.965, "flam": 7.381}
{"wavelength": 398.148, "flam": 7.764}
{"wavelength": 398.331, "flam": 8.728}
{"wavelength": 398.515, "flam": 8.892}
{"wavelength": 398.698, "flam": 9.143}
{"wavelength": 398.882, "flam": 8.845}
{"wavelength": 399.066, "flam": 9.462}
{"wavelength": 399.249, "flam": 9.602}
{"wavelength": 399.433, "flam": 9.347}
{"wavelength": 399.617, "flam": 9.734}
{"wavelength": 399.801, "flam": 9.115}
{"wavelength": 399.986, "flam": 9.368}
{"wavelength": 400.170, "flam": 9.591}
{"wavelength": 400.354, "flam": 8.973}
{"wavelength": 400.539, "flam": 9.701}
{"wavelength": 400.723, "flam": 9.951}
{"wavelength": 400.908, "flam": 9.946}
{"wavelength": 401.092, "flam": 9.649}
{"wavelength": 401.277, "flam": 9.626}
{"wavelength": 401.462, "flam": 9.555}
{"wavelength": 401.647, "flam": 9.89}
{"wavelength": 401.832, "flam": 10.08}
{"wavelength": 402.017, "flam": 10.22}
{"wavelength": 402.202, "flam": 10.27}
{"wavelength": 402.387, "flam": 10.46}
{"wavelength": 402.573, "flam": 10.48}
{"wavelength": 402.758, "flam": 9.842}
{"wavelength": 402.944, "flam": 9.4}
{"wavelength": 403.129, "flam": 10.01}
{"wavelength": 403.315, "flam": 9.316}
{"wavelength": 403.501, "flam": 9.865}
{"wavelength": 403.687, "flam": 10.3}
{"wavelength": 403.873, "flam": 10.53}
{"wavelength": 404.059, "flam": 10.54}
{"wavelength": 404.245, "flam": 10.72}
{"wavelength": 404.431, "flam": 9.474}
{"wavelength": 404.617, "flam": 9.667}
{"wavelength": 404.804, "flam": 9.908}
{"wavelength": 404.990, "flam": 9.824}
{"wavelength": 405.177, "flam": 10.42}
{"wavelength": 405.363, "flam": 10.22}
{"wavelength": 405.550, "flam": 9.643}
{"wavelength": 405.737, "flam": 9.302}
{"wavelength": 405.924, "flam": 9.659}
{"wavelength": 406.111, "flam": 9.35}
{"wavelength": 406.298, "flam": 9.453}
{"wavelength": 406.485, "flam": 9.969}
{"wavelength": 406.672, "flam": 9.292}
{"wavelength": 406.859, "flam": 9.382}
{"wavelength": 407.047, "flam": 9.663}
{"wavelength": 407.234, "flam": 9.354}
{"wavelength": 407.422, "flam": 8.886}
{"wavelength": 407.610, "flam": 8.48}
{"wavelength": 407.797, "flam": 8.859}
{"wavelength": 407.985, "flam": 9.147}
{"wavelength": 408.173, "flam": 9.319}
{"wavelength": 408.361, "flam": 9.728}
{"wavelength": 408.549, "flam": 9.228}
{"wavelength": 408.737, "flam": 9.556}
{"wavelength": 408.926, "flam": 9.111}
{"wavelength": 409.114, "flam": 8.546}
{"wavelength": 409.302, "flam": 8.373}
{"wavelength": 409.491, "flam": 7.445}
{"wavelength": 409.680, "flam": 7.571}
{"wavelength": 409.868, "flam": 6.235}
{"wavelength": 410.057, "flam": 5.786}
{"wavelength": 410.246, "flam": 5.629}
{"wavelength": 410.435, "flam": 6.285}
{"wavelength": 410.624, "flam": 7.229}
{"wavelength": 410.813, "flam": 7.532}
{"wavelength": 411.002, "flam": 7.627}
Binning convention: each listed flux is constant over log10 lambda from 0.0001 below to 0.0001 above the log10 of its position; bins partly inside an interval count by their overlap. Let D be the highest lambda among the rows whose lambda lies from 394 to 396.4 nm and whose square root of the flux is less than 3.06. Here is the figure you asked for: 396.319 nm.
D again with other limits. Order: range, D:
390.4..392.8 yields 392.685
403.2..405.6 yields 403.315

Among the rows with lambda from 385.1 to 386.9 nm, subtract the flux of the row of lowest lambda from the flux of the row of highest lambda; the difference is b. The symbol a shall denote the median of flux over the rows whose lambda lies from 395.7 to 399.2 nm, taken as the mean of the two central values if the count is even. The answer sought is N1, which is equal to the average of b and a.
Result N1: 3.7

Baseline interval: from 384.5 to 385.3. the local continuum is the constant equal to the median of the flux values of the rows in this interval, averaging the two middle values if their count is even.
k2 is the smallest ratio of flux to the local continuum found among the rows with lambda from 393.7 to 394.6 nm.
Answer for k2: 0.9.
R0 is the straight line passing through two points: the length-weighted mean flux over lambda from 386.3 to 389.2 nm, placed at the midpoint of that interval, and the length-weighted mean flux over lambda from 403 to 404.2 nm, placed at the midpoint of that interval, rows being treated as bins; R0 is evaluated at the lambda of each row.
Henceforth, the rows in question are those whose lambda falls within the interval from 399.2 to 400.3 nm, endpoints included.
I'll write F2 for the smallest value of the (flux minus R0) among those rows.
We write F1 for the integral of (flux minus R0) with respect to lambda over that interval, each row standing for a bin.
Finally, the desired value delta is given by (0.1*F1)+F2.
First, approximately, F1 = 0.2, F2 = -0.1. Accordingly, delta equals -0.1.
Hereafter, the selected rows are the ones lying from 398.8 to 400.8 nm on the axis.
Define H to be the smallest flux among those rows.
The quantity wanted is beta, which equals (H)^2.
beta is 78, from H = 8.845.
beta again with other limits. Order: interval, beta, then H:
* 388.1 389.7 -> 21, 4.544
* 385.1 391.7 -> 21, 4.544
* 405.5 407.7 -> 72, 8.48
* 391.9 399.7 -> 12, 3.411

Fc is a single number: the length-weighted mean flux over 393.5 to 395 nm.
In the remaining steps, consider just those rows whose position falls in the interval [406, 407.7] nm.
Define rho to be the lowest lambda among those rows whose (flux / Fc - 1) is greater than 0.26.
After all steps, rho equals 406.298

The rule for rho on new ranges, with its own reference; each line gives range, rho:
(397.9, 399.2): 399.066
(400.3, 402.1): 400.539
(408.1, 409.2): 408.361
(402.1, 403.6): 402.202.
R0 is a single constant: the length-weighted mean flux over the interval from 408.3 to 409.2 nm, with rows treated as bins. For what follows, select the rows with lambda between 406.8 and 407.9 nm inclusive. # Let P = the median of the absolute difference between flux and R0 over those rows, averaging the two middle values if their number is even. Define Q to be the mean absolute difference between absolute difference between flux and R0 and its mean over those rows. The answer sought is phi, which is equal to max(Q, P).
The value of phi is 0.3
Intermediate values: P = 0.3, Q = 0.15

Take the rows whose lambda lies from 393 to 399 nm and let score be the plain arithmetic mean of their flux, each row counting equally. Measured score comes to 6.6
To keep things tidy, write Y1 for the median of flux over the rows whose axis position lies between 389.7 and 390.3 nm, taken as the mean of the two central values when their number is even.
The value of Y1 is 7.4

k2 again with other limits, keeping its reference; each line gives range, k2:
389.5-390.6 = 1.0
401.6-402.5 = 1.4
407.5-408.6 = 1.2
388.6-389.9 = 0.6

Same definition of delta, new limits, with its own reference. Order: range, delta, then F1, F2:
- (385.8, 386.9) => 1.5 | 1.9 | 1.3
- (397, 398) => -5.4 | -3.3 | -5.1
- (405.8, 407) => -1.6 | -1.4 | -1.5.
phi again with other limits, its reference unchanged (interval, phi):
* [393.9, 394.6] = 1.3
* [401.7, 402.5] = 1.0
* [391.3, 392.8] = 0.8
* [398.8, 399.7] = 0.4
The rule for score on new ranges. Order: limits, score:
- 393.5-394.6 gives 7.2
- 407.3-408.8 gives 9.2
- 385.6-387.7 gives 7.6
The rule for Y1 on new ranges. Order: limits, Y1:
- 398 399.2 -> 8.9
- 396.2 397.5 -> 3.9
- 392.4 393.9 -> 6.0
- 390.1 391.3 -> 8.2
